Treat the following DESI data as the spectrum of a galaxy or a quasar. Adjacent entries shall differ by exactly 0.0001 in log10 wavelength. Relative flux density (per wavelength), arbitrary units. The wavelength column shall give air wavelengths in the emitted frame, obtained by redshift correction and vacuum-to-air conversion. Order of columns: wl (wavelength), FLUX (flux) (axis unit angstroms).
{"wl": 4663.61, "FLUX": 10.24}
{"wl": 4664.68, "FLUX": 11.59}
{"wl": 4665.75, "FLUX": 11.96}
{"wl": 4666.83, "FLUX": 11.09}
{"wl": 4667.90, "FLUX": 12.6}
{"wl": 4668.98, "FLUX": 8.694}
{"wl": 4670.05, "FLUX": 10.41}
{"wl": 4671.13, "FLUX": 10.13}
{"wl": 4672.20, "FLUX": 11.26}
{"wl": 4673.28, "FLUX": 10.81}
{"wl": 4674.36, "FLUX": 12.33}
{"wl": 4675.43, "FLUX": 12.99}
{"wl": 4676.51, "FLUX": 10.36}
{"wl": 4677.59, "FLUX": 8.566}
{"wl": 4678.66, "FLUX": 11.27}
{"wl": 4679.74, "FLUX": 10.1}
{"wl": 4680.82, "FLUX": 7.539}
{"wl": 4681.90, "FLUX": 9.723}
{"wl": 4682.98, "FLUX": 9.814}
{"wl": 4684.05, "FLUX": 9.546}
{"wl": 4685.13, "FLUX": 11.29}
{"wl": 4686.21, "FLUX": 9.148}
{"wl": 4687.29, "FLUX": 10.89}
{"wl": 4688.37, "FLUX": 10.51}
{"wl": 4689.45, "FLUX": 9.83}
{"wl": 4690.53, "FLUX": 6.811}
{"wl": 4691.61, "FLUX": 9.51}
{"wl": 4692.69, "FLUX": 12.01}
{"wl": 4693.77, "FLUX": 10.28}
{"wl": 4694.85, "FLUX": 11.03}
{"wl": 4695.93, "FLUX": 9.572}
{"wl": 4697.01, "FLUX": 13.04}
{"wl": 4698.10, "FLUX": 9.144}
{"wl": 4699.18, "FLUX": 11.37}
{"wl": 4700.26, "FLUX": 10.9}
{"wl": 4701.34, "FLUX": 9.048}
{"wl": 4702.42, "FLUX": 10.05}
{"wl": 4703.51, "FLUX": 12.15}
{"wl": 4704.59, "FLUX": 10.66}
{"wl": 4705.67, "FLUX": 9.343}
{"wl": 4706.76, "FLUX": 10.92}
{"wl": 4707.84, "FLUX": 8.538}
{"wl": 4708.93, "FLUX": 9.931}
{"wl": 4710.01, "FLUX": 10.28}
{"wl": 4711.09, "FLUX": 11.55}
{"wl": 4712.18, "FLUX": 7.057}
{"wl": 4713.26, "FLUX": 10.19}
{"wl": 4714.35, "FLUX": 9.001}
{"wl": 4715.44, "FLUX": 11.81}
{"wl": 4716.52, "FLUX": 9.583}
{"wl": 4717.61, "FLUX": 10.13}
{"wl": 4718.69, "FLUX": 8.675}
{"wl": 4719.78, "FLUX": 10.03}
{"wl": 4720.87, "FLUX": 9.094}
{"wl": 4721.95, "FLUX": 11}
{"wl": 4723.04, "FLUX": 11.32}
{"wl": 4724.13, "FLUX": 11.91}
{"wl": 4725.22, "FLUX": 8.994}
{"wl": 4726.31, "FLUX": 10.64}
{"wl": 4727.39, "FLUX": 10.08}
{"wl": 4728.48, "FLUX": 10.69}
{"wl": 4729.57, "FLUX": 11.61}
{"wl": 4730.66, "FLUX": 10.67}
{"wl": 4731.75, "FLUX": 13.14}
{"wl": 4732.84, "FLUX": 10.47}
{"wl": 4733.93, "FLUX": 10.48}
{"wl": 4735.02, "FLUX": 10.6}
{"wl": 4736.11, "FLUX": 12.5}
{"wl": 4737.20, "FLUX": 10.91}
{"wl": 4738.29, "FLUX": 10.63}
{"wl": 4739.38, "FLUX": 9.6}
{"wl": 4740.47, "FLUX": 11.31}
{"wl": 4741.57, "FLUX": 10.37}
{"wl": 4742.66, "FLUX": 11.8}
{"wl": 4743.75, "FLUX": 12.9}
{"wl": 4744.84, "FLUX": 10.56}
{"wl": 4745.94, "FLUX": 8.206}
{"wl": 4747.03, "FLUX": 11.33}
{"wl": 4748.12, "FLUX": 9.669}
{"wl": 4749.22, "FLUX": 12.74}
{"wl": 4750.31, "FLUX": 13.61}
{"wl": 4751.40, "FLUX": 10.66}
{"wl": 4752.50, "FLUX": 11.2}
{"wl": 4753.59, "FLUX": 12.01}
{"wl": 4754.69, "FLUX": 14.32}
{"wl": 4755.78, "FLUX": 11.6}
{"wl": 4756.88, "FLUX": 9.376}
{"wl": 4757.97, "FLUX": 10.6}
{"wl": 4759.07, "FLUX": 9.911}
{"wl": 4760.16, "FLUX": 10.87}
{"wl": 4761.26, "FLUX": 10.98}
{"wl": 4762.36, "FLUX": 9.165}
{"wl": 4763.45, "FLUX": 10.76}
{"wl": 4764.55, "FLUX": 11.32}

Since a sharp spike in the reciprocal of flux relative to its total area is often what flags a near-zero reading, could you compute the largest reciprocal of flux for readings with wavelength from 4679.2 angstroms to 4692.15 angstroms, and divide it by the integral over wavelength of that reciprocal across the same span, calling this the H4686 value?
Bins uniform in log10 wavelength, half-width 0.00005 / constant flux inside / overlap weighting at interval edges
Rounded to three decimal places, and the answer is 0.106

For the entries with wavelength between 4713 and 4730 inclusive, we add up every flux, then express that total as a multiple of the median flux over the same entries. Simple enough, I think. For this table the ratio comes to 16.2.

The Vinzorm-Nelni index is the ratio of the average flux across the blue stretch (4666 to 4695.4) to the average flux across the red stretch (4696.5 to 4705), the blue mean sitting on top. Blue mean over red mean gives 0.96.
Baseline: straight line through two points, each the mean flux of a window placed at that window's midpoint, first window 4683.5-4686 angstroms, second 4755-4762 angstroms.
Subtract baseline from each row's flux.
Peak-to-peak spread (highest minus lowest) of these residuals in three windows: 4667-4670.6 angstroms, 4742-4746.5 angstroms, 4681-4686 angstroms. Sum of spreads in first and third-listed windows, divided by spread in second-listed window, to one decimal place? 1.2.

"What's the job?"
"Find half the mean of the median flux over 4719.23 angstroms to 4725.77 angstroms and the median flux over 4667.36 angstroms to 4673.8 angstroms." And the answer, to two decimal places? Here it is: 5.28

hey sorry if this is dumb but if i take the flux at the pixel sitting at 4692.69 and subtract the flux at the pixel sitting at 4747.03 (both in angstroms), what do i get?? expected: 0.7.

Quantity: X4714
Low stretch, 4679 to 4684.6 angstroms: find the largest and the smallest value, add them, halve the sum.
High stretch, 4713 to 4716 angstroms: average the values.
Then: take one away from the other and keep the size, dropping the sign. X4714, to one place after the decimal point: 1.5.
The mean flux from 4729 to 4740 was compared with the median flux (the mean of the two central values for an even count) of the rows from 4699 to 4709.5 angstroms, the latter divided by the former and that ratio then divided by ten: 0.094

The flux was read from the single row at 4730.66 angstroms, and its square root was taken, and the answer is 3.27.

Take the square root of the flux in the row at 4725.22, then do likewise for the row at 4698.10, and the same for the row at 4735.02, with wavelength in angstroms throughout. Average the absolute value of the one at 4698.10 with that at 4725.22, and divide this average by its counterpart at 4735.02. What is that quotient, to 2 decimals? 0.92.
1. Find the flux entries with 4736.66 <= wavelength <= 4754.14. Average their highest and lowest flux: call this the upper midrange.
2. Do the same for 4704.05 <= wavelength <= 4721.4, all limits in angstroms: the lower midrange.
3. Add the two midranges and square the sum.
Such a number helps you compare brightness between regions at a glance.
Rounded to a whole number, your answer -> 414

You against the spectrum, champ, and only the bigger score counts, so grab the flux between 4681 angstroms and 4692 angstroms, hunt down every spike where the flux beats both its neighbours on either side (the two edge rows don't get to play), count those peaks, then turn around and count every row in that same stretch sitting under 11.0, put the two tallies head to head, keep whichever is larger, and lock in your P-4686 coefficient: 9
